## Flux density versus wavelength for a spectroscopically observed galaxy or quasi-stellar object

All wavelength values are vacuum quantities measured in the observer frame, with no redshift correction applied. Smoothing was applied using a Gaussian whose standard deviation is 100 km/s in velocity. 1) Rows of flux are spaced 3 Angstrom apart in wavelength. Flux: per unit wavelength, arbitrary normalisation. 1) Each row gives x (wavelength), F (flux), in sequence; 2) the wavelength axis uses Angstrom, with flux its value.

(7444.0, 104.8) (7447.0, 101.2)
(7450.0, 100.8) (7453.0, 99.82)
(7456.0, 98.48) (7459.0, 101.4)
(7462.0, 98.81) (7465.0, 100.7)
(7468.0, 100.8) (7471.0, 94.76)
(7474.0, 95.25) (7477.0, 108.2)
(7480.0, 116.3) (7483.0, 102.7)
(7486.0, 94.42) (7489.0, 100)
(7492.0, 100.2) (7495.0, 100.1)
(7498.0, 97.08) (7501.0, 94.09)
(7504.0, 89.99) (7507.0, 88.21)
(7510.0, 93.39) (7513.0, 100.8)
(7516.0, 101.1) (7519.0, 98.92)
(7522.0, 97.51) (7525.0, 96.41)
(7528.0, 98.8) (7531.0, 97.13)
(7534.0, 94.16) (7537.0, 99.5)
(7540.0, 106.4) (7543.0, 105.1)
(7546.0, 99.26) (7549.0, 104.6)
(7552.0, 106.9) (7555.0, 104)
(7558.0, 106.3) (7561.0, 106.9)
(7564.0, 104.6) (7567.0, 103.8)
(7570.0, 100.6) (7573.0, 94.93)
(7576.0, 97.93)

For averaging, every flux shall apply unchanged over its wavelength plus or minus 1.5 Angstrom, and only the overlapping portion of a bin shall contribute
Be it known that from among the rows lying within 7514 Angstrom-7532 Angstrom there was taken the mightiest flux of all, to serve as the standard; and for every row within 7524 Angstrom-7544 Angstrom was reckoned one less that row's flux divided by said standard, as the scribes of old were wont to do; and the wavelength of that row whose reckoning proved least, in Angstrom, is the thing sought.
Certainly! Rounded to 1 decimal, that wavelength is 7540.0 Angstrom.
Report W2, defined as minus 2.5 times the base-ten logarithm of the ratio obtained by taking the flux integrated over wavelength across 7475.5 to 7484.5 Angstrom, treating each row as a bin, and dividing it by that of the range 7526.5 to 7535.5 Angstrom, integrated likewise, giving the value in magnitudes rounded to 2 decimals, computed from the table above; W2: -0.13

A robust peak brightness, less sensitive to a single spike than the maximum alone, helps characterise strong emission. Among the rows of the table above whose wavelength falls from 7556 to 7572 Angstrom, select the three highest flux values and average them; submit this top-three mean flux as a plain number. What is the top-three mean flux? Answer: 106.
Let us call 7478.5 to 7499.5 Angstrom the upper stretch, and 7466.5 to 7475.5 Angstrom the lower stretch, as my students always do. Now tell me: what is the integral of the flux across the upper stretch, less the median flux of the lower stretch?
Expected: 2037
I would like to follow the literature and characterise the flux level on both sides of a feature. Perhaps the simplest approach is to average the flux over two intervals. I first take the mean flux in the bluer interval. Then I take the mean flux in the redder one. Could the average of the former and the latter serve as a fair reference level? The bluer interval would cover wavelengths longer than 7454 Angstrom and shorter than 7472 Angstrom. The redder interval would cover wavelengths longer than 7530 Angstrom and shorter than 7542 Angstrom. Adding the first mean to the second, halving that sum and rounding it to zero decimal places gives 99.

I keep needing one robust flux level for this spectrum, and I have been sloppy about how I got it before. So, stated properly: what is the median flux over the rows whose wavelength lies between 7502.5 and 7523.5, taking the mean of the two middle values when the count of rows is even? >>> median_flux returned 97.5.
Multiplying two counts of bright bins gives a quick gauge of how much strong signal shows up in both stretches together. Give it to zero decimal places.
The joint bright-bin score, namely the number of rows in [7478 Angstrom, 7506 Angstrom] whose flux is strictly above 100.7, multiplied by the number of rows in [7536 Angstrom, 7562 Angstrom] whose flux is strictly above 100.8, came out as 14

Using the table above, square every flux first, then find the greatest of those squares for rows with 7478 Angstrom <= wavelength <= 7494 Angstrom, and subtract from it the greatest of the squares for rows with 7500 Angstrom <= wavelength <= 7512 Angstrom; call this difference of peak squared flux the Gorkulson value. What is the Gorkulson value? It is 4673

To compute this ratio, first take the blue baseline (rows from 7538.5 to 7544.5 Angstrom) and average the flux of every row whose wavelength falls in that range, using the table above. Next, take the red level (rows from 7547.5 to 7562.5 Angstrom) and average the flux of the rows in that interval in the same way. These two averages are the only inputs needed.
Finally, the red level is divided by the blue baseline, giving 1.00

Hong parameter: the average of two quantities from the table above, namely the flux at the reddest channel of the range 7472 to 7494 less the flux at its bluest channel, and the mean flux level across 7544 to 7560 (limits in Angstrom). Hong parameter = 54.6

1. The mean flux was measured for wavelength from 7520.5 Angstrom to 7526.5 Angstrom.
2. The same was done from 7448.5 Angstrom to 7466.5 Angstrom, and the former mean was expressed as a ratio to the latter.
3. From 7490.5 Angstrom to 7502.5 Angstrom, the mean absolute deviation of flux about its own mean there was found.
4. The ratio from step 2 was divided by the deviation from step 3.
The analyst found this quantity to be 0.42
